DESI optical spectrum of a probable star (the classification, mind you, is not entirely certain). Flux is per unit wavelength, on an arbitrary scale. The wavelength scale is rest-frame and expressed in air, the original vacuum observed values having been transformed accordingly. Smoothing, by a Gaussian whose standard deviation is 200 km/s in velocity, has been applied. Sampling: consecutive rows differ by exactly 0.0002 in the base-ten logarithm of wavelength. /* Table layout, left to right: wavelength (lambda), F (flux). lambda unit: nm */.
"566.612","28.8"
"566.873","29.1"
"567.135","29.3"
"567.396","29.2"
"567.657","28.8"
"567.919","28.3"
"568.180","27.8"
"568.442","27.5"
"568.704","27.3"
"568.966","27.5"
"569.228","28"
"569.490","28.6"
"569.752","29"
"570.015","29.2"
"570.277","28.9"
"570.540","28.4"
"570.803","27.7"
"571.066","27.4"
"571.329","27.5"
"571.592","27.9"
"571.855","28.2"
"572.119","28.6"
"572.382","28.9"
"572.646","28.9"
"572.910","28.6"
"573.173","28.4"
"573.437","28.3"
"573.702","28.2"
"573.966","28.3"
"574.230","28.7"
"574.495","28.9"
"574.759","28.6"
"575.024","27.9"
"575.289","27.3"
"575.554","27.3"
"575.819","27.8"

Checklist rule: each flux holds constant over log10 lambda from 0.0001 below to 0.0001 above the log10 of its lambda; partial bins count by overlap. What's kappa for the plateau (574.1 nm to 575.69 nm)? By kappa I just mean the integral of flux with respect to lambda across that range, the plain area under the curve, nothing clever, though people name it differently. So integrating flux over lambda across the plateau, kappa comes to 44.7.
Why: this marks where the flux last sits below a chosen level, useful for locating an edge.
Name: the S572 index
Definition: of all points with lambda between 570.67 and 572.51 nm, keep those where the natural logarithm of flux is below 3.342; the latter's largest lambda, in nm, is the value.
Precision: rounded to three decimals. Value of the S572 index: 571.855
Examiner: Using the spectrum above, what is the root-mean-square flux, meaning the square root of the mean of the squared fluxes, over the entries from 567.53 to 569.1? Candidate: 27.9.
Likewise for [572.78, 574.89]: 28.5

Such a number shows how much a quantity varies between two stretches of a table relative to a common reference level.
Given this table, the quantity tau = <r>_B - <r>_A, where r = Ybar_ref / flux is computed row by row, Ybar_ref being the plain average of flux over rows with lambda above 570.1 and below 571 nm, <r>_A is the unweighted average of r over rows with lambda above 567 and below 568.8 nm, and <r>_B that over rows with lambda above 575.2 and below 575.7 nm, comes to 0.04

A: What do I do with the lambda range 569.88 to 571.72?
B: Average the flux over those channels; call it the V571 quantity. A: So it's 28.1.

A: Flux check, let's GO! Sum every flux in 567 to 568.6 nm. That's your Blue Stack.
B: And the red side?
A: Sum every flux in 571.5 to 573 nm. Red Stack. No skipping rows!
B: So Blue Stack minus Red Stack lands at -0.2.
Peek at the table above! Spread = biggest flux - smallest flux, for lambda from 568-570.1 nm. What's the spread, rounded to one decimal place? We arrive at 1.9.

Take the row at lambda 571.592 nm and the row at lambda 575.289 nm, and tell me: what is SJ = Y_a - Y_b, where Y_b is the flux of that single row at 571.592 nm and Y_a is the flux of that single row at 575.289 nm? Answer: -0.6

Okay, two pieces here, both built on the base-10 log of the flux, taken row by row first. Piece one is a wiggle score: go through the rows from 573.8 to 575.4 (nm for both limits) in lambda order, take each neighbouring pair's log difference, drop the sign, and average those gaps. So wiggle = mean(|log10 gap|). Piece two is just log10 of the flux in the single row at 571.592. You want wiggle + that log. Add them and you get 1.45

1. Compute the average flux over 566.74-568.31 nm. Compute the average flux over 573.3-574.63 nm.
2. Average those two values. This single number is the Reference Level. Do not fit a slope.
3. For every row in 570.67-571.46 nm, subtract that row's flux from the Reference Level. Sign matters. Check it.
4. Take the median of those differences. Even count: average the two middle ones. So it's 1.1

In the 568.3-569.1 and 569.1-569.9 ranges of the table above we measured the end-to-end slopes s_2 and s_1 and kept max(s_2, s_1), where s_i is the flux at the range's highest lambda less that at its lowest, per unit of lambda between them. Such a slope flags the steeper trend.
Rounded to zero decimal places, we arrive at 2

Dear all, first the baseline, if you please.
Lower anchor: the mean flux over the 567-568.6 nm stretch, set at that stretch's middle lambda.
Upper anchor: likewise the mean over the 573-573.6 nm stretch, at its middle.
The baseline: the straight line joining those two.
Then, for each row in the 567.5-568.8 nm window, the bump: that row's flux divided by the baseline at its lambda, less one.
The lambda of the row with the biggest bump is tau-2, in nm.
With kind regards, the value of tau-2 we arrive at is 567.657 nm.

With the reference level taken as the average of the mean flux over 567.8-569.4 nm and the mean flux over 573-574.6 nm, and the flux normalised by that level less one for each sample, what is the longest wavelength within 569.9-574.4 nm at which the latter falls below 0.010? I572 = 573.966 nm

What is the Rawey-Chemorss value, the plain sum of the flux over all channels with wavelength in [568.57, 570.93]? 255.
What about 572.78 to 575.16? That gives 256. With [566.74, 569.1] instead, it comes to 255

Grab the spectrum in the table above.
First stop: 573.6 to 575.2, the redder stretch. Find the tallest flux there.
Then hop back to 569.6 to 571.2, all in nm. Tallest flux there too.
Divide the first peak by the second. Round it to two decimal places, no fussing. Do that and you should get 0.99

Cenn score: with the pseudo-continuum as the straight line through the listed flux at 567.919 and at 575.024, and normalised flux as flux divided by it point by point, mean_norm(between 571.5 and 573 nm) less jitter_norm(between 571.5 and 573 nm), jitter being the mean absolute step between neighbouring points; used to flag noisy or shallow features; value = 1.007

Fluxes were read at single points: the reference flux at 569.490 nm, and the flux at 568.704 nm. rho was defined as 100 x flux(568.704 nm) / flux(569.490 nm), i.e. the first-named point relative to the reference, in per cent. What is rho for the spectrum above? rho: 95.5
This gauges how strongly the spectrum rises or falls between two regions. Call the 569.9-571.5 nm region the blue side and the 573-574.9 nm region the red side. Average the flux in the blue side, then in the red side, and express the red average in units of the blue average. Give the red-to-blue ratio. 1.01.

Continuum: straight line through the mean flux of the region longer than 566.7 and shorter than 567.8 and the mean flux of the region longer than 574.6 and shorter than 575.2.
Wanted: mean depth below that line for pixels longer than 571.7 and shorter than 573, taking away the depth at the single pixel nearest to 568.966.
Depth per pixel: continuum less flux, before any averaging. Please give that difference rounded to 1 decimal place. -1.5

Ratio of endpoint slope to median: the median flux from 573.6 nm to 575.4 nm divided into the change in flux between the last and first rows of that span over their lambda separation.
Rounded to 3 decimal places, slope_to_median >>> -0.020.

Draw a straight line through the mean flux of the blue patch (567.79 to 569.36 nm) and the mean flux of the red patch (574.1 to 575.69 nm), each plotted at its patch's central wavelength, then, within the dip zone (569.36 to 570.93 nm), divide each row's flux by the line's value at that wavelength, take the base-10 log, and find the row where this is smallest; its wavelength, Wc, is 570.803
